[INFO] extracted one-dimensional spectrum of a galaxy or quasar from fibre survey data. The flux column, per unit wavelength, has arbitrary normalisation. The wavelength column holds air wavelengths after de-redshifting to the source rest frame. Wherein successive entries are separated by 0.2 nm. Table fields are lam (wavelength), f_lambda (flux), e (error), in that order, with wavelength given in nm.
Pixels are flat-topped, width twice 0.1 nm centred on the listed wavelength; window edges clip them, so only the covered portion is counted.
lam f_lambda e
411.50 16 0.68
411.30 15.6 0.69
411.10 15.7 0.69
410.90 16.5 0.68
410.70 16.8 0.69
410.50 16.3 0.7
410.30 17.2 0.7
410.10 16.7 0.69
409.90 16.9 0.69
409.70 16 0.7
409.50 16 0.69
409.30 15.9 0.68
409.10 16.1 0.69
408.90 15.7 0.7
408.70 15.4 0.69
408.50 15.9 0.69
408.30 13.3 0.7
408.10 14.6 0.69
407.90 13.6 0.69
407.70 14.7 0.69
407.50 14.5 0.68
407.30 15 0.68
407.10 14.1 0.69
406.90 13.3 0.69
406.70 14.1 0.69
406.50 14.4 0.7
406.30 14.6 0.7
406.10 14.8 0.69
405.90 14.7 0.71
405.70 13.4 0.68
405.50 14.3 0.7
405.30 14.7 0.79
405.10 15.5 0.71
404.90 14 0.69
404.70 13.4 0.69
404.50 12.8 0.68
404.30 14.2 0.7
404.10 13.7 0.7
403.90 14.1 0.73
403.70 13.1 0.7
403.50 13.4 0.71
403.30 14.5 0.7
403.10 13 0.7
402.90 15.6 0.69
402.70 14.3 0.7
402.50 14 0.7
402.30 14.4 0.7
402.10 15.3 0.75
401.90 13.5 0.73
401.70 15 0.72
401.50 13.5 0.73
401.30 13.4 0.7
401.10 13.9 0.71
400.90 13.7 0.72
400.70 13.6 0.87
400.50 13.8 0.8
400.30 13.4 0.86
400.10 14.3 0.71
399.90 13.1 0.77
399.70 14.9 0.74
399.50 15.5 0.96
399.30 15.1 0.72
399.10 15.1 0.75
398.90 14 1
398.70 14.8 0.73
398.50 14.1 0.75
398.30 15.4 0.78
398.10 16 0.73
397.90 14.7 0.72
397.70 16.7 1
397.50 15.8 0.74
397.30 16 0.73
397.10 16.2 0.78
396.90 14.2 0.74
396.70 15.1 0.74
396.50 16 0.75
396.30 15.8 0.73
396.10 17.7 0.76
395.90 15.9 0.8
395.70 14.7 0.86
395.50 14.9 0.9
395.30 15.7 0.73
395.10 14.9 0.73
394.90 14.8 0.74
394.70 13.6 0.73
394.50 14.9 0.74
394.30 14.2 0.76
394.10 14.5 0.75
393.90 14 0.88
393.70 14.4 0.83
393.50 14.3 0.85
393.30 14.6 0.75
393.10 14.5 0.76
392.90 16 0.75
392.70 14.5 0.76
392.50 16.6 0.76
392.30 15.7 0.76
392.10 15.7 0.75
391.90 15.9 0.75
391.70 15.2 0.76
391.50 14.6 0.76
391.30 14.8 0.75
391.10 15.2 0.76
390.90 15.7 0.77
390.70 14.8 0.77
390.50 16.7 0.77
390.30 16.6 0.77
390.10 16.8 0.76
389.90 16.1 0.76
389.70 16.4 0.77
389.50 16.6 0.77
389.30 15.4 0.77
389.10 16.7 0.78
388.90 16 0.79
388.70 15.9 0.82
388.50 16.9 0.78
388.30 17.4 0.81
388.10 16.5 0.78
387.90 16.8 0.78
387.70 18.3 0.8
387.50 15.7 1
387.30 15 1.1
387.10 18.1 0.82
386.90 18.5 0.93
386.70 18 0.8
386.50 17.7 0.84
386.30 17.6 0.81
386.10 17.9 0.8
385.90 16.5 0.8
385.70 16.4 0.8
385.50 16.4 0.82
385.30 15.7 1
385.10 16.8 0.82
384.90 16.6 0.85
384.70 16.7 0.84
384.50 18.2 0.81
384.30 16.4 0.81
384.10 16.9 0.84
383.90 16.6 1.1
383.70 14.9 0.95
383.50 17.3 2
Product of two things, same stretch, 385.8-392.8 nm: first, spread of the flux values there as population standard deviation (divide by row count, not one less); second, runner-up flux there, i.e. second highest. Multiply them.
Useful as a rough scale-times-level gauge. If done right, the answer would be 19.9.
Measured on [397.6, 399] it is 14.7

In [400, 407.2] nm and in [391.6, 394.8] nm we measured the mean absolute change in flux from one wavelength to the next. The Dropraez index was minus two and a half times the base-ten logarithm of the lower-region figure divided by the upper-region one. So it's 0.11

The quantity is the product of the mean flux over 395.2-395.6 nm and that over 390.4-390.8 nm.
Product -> 241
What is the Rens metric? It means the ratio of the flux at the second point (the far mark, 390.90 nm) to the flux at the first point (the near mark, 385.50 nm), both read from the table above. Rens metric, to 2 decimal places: 0.96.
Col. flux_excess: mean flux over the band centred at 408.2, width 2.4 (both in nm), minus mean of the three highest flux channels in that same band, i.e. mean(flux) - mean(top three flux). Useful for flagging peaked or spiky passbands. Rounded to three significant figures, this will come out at -1.07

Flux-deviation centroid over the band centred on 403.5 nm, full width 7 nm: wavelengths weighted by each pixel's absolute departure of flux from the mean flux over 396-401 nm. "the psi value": 403.30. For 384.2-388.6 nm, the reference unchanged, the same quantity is 386.45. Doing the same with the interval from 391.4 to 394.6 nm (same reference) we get 392.96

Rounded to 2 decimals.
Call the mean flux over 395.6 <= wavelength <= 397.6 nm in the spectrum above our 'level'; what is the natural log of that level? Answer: 2.76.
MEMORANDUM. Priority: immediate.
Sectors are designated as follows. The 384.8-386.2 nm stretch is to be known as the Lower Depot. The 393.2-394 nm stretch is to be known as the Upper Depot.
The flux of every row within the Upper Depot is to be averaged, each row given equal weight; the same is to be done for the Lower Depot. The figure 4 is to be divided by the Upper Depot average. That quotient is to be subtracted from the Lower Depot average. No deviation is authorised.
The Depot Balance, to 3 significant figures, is 16.3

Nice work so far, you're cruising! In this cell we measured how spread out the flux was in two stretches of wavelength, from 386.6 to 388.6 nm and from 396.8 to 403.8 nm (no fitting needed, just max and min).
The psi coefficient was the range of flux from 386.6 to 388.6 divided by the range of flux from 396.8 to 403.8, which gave 0.9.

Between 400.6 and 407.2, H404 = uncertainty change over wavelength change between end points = -0.028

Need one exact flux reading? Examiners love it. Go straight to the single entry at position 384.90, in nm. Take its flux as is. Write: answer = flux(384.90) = 16.6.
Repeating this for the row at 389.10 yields 16.7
